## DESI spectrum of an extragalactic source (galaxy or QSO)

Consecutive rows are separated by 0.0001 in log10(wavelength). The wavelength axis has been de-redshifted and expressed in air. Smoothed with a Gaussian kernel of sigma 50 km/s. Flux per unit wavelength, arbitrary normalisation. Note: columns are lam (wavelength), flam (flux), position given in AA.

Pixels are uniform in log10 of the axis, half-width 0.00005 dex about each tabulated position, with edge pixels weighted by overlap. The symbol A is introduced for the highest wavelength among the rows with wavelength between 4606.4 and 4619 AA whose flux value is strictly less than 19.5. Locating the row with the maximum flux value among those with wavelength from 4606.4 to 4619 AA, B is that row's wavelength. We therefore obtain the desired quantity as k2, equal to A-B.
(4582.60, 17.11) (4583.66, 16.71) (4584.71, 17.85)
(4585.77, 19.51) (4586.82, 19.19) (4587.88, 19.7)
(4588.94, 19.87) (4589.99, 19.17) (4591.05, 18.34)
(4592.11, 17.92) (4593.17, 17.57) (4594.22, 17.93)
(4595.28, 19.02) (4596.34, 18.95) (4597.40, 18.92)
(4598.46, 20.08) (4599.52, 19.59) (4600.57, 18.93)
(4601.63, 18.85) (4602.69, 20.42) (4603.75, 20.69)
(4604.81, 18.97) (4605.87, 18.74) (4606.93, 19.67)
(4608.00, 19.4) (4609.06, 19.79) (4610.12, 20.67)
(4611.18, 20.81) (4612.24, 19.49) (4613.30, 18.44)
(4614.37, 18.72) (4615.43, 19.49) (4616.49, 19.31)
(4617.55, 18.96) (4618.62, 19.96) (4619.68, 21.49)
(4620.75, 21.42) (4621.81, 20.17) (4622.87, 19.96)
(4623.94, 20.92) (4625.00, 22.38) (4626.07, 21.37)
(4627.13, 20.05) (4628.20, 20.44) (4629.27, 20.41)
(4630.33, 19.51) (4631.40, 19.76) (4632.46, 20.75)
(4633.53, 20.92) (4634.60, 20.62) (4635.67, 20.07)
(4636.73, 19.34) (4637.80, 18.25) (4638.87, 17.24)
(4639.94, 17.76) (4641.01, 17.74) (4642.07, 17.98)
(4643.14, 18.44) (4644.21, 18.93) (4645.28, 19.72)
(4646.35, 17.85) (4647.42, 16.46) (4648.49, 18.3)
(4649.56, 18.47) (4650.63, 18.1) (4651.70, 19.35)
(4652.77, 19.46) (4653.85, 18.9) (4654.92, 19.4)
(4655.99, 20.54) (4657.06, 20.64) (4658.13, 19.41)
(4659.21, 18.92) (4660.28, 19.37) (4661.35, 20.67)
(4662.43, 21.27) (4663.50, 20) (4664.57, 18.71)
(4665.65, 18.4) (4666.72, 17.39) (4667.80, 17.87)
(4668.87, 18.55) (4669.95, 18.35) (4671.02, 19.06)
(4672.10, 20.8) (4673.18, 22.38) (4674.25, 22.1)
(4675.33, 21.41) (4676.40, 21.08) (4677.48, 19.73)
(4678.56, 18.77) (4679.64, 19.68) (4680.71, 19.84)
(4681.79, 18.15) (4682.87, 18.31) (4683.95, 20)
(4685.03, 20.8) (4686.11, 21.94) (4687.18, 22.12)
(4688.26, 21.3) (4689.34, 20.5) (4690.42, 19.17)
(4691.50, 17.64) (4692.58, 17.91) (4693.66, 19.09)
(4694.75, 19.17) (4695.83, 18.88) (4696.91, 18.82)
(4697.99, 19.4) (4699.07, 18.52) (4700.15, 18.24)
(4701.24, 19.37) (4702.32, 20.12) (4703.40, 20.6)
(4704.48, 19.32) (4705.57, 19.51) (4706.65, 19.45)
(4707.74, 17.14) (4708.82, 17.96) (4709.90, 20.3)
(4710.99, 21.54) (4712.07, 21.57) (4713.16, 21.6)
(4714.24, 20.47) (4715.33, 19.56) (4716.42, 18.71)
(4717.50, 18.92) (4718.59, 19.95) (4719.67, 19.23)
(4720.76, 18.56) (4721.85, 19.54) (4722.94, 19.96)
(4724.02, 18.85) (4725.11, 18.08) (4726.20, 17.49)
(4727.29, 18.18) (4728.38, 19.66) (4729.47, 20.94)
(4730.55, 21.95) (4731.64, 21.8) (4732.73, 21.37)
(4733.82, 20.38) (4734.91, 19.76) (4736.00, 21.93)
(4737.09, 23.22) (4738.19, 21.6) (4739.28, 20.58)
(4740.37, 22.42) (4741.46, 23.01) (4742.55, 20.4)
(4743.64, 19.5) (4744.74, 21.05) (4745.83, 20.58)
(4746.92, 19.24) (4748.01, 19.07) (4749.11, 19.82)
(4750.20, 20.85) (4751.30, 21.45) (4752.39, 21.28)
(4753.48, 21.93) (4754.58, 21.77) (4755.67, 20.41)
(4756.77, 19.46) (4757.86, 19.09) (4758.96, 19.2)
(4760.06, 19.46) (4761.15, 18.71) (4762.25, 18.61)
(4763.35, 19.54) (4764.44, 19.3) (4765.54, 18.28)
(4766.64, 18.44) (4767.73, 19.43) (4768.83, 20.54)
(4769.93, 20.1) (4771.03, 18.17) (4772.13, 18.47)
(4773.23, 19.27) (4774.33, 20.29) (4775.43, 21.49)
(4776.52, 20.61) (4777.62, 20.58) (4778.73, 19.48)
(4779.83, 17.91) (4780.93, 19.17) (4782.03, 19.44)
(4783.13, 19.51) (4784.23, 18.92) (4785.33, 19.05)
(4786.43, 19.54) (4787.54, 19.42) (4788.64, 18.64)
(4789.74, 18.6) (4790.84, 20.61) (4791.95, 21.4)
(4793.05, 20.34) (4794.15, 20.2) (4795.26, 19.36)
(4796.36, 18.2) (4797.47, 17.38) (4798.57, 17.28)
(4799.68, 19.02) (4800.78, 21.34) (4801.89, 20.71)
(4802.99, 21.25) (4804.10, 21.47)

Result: 6.4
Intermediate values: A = 4617.55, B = 4611.18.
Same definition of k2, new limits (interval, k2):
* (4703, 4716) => -4.3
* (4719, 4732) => -3.3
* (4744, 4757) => 3.3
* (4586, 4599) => -1.1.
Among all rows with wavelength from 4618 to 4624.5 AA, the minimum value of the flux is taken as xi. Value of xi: 19.96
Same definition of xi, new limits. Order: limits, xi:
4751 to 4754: 21.28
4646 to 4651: 16.46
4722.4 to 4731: 17.49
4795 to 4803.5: 17.28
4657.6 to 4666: 18.4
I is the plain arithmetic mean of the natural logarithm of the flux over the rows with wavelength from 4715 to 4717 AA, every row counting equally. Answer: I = 2.95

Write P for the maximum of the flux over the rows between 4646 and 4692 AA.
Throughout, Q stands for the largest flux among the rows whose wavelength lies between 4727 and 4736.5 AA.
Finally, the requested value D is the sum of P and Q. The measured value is 44.3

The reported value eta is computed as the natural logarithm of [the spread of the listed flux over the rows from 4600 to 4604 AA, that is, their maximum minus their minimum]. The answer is 0.6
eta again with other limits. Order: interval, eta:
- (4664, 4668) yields 0.3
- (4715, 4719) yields 0.2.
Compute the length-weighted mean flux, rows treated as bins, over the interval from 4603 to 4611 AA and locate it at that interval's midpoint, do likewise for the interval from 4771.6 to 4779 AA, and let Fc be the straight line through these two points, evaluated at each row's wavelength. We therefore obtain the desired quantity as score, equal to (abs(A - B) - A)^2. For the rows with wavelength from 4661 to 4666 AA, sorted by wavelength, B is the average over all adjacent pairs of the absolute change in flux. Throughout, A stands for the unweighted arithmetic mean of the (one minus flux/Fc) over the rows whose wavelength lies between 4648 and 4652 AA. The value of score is 0.55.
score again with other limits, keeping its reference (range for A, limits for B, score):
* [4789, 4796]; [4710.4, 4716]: 0.28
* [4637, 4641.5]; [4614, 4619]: 0.13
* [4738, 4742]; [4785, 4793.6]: 0.90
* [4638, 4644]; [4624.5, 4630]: 0.24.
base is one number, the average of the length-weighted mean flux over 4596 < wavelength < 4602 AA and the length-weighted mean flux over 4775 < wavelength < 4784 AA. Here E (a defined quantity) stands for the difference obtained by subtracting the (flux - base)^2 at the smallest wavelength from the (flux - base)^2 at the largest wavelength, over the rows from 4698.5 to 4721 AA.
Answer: -0.1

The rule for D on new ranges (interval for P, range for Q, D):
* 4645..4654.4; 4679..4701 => 41.8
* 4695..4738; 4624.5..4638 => 45.6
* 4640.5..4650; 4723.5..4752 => 42.9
